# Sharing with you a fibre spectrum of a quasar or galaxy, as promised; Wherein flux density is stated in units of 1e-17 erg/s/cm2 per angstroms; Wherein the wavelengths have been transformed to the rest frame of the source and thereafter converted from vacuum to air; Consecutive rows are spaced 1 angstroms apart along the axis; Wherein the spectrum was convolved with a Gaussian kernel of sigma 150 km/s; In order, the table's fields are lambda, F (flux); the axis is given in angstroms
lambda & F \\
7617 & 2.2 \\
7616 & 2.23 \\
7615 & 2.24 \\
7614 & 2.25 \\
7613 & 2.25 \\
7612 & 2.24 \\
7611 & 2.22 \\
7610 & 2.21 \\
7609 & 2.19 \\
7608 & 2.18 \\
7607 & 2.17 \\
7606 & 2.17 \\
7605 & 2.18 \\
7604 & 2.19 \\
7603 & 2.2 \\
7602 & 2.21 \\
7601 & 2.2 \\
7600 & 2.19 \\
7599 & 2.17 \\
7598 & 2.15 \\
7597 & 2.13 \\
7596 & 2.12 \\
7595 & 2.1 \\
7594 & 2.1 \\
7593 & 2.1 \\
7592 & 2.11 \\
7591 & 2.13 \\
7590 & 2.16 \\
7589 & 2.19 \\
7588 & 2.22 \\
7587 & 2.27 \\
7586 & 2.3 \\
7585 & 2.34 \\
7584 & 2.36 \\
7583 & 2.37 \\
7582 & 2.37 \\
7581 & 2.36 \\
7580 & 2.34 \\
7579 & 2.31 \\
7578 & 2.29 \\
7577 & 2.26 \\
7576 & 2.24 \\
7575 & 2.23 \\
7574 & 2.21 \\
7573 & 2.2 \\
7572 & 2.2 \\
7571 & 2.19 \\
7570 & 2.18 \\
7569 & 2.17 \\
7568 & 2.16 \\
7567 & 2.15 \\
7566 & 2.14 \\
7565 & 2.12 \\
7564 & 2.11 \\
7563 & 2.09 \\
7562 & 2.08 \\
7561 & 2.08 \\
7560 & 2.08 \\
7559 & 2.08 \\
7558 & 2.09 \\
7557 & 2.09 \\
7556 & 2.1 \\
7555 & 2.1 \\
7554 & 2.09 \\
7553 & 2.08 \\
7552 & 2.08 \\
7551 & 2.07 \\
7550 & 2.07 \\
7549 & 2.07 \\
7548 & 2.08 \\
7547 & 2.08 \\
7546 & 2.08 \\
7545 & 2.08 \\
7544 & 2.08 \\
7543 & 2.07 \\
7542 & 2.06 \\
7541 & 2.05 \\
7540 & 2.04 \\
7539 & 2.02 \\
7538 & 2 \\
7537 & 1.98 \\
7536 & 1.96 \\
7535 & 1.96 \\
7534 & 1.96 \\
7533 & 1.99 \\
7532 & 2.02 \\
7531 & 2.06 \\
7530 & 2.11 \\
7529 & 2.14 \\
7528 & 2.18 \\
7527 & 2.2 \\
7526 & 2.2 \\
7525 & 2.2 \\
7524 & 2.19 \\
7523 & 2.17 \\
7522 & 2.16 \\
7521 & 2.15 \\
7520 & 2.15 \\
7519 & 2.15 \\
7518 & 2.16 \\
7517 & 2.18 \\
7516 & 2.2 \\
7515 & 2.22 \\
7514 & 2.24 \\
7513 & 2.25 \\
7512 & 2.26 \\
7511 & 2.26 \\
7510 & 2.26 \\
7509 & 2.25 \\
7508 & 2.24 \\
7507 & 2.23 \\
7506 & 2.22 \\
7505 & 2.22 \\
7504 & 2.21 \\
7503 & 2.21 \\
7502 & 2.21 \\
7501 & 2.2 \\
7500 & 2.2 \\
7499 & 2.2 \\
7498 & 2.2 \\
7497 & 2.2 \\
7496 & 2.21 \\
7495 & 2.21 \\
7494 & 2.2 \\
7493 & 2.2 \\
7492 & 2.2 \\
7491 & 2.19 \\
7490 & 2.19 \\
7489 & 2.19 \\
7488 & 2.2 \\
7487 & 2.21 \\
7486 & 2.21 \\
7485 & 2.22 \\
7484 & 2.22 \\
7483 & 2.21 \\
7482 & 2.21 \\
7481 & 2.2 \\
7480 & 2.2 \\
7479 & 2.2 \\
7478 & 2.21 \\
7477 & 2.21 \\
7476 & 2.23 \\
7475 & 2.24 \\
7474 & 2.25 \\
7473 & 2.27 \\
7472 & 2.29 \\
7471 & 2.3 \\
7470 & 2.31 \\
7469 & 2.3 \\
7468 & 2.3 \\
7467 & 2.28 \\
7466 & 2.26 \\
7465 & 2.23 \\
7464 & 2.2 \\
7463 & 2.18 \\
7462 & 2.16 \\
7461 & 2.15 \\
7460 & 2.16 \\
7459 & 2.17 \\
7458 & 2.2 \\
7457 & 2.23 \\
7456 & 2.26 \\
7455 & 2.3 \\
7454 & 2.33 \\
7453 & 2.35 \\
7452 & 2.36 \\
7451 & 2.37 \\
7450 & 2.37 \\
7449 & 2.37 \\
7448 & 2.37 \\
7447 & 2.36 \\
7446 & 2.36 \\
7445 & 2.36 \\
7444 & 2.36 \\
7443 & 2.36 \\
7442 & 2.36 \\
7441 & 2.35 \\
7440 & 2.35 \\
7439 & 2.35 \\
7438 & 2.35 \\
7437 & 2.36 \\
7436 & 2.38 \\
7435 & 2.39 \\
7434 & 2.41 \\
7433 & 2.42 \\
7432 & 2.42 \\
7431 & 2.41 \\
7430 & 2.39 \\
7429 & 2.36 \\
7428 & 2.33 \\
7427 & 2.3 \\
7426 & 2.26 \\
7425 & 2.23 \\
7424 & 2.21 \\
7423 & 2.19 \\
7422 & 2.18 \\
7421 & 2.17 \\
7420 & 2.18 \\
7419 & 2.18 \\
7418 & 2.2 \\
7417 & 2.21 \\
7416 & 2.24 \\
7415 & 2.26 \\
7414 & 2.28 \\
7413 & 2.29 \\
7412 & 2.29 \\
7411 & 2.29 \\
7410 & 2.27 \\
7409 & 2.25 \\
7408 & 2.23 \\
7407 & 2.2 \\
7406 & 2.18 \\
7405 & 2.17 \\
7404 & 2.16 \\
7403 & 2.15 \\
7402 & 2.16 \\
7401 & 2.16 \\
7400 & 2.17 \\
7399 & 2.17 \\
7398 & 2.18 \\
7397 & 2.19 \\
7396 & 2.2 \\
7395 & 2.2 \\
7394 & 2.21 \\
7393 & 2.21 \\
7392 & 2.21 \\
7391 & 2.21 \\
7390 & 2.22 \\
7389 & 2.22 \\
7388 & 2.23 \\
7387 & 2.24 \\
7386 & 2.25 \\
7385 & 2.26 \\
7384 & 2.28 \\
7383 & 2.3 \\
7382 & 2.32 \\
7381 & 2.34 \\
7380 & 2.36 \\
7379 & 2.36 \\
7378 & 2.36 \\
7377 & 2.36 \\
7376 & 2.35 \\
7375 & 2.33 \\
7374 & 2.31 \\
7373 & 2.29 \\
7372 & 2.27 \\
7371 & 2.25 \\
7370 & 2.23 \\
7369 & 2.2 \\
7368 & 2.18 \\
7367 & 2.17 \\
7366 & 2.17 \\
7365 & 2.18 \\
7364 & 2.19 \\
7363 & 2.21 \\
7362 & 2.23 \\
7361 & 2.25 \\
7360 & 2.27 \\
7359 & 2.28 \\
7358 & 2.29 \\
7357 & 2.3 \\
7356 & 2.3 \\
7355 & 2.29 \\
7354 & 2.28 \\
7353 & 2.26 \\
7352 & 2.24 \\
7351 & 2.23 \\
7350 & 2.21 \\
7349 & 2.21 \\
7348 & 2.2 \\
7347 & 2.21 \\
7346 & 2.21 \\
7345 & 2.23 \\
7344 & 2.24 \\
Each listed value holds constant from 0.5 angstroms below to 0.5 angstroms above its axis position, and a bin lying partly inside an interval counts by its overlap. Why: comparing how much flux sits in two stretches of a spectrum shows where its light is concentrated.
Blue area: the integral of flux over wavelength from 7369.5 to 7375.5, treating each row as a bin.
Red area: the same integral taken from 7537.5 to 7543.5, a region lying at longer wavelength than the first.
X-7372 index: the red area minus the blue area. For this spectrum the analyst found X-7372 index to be -1.4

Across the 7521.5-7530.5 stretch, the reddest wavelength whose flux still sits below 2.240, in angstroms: 7530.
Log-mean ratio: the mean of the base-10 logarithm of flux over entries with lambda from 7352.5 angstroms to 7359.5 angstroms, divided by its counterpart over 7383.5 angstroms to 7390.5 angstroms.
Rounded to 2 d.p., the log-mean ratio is 1.02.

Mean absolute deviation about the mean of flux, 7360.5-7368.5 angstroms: 0.024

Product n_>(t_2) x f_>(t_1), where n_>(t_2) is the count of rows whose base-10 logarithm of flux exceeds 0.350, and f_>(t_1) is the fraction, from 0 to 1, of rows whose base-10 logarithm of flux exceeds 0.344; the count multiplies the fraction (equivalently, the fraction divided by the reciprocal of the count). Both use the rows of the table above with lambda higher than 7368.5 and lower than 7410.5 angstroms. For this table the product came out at 13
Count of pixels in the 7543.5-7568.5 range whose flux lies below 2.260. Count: 25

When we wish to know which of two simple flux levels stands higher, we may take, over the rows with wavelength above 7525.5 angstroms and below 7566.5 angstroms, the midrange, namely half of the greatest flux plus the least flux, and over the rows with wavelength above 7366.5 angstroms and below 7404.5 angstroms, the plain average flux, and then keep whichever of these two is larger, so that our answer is 2.24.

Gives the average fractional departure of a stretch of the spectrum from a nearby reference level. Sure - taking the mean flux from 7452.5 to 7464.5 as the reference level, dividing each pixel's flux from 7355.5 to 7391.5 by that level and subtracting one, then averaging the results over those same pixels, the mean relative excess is 0.019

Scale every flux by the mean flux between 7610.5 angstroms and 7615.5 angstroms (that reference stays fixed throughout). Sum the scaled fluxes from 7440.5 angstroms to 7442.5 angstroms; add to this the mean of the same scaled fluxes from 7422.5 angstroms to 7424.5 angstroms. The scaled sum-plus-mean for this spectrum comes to 3.08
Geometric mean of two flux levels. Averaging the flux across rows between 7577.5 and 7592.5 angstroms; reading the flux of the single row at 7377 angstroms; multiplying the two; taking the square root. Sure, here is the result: 2.32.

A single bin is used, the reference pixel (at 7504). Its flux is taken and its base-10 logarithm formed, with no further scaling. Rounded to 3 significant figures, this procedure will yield 0.344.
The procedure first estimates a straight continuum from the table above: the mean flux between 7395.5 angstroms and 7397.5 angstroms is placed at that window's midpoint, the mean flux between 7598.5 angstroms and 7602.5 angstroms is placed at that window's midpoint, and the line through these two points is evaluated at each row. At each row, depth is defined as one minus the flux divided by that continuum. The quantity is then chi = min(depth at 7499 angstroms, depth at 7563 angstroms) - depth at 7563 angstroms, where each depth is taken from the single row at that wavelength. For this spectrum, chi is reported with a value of -0.0498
